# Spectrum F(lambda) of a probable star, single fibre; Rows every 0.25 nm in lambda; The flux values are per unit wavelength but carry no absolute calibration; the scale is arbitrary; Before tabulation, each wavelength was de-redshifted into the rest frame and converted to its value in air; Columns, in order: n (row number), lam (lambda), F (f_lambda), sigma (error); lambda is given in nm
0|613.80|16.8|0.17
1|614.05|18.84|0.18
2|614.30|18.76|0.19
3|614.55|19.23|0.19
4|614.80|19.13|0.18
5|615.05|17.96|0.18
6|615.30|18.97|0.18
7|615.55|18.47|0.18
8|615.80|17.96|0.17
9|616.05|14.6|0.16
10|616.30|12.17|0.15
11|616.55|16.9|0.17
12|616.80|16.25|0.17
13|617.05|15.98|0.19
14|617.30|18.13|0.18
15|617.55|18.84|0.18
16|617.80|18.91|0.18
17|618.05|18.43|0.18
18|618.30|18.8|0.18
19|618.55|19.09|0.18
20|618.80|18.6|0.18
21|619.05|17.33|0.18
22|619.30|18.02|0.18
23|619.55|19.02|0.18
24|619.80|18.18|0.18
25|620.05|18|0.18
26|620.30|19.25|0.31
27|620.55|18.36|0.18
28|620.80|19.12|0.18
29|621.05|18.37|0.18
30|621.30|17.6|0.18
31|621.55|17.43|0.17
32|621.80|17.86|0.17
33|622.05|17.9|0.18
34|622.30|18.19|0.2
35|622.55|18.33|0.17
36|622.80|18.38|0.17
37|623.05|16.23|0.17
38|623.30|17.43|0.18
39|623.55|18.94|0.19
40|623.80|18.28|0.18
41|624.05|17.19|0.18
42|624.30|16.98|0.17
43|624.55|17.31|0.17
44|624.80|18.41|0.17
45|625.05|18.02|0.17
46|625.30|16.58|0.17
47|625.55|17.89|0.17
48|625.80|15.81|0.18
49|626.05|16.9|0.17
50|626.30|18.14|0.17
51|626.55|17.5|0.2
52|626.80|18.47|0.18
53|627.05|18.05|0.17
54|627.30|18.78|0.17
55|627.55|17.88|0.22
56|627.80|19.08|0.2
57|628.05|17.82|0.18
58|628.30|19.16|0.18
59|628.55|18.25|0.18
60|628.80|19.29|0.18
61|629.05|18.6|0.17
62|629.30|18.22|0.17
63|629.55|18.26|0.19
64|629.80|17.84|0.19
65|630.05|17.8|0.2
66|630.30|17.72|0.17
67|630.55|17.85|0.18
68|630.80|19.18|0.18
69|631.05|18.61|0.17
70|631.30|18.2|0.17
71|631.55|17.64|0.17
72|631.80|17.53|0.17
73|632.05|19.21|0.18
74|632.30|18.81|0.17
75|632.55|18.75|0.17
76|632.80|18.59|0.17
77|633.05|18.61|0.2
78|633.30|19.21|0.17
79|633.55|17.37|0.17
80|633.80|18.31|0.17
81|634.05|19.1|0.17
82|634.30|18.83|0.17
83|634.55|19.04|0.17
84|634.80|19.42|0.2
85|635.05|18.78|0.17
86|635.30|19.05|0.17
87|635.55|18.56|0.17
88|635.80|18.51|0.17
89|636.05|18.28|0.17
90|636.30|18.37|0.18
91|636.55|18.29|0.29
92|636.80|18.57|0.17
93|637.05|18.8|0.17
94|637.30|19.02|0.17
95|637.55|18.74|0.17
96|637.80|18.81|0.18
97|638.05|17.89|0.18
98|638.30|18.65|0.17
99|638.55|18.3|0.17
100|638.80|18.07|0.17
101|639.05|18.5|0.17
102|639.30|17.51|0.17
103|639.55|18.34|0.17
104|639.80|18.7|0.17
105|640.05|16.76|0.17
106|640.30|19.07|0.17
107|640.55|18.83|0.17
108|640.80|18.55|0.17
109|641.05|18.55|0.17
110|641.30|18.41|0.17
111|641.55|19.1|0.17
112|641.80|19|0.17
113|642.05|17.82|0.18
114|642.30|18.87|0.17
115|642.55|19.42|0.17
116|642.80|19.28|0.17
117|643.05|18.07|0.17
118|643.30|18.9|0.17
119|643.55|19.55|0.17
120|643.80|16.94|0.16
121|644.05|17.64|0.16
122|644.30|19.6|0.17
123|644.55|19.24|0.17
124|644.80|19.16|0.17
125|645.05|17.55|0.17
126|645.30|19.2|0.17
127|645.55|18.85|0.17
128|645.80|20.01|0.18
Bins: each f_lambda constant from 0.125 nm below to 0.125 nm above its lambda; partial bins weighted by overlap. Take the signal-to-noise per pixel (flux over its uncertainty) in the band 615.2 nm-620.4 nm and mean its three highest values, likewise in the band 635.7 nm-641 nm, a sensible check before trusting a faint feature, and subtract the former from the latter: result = 5.8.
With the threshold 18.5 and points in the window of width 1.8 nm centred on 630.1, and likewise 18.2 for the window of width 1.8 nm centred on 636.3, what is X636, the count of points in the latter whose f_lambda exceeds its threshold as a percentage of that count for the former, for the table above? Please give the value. 700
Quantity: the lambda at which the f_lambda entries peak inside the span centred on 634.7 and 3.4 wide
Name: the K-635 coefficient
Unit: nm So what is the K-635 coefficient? 634.80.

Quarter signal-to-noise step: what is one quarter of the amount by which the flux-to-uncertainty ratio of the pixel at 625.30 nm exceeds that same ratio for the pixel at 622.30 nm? 1.6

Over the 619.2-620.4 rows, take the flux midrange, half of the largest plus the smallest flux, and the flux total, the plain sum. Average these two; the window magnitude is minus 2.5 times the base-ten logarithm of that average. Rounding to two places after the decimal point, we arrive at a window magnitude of -4.36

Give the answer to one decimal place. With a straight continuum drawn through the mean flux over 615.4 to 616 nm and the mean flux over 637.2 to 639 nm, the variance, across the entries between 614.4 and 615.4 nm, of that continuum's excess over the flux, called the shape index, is 0.3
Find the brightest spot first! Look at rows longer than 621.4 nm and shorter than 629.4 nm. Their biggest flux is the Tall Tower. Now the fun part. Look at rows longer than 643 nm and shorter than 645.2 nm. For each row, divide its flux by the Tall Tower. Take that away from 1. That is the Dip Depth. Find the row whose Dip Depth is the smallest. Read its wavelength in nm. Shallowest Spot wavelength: 644.30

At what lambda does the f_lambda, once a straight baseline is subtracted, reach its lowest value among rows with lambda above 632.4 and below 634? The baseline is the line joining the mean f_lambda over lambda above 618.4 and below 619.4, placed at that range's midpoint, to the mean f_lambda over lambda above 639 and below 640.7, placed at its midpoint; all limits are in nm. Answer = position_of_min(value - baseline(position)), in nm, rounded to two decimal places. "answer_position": 633.55 nm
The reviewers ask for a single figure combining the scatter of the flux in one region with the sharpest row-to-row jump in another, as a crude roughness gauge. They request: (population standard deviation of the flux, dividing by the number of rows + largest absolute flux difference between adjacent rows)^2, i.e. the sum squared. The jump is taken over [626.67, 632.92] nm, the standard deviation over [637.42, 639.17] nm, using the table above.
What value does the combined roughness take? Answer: 4.0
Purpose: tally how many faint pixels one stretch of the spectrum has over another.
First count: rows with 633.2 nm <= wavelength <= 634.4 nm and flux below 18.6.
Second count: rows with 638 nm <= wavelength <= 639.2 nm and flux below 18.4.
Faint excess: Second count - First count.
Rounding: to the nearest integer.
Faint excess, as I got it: 1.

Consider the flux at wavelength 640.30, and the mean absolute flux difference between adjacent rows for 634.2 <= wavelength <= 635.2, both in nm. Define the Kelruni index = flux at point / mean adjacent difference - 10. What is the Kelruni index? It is 37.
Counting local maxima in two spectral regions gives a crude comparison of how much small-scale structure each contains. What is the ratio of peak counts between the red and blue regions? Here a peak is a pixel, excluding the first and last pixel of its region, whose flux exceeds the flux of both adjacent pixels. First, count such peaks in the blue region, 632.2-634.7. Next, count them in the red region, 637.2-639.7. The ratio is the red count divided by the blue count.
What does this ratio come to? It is 1.5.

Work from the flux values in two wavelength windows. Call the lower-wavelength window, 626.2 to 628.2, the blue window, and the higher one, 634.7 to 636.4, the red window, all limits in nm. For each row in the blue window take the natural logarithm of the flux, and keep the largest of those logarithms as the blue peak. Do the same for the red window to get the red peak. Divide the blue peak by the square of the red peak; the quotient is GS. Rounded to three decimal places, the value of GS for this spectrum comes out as 0.335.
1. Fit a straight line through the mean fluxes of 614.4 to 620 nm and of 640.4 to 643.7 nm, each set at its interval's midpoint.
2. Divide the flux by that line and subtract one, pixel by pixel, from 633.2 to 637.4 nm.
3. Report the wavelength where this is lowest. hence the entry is 633.55 nm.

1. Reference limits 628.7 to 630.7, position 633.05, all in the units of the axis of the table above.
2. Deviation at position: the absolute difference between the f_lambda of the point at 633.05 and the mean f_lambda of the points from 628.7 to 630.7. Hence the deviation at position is 0.41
